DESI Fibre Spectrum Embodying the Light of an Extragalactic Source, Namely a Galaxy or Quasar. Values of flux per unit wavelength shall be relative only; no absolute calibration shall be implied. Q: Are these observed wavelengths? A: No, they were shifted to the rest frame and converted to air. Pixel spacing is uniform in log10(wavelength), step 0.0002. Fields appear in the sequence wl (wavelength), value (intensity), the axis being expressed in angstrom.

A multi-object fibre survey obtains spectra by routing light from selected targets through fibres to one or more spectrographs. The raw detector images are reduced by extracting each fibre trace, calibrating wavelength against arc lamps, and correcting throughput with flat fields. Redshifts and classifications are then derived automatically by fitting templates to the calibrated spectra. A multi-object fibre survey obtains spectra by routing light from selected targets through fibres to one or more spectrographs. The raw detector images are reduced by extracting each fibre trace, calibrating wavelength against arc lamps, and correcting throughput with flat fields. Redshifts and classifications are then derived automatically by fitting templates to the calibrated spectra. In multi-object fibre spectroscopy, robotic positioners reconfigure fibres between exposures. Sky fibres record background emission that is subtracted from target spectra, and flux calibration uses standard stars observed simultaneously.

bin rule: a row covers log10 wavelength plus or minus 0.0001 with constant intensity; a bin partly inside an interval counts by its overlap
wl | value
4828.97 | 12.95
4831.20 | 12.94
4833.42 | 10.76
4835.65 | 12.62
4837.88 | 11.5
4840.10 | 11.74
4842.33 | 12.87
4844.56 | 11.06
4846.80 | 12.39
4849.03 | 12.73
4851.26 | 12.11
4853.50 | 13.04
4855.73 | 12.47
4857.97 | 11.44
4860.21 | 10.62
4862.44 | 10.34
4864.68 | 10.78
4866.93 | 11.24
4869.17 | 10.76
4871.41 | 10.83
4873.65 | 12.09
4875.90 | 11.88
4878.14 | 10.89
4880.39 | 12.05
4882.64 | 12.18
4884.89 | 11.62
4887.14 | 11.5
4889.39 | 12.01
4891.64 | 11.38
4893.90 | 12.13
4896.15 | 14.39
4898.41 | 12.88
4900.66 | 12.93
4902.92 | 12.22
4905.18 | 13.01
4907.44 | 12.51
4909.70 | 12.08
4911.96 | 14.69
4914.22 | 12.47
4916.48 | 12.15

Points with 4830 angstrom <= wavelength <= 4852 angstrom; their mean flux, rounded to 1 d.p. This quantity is 12.1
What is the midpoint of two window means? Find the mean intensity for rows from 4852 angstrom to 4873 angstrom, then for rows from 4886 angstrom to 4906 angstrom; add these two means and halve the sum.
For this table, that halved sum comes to 11.9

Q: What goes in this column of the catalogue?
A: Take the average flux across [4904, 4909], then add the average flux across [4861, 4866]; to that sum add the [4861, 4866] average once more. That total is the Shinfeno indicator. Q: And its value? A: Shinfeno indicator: 34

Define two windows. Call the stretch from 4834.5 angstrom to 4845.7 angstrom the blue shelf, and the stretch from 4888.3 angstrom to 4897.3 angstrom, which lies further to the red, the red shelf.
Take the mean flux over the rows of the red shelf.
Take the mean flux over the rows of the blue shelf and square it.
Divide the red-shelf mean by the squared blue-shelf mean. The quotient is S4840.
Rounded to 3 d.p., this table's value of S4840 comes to 0.087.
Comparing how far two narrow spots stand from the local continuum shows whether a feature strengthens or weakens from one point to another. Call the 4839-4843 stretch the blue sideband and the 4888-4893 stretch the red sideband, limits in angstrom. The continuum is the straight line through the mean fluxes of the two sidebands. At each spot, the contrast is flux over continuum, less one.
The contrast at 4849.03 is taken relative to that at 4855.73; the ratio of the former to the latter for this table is 1.5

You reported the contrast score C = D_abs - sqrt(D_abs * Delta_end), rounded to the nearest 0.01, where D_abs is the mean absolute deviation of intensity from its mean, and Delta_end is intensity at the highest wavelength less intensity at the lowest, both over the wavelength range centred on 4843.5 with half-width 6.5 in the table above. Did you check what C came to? -0.25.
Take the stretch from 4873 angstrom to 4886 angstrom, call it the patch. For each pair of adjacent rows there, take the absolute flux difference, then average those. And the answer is 0.61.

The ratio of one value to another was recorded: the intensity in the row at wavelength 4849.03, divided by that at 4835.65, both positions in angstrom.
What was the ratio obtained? 1.01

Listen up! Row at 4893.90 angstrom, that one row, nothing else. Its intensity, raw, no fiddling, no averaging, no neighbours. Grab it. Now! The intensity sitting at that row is 12.13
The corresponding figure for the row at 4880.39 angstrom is 12.05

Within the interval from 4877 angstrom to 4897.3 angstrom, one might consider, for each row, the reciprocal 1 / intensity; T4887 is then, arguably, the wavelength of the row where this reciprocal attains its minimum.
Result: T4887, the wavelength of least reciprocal 4896.15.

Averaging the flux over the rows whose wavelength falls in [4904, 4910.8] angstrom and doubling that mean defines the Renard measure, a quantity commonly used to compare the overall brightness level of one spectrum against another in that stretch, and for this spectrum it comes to 25.1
